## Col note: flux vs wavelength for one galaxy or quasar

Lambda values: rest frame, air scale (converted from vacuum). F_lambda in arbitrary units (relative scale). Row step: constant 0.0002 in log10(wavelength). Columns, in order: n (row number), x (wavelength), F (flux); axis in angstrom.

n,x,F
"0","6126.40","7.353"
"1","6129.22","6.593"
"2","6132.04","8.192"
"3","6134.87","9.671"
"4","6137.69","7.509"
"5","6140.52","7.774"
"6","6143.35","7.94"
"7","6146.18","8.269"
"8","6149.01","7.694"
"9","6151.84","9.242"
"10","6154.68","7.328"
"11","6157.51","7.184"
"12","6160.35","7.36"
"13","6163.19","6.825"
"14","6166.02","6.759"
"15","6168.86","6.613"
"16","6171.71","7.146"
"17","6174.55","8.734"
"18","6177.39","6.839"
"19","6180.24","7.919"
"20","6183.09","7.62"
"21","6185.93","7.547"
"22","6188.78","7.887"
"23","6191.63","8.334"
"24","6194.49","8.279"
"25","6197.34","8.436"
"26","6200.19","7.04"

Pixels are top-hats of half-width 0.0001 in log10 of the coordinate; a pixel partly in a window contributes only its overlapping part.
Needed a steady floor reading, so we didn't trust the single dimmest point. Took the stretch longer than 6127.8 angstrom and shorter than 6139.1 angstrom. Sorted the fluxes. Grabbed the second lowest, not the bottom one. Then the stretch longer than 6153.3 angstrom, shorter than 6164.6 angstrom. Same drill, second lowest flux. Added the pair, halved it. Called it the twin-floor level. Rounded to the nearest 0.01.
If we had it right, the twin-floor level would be 7.35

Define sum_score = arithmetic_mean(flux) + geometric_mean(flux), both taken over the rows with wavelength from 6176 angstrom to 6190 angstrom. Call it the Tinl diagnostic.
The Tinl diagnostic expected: 15.1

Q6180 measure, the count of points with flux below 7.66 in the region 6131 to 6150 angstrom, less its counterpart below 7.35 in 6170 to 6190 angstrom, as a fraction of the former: -1.0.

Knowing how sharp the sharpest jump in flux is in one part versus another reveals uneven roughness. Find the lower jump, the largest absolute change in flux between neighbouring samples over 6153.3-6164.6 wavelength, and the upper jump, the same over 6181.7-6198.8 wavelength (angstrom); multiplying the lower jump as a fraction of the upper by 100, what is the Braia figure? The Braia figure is 120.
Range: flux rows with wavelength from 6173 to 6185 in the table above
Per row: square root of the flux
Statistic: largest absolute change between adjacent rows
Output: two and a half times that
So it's 0.85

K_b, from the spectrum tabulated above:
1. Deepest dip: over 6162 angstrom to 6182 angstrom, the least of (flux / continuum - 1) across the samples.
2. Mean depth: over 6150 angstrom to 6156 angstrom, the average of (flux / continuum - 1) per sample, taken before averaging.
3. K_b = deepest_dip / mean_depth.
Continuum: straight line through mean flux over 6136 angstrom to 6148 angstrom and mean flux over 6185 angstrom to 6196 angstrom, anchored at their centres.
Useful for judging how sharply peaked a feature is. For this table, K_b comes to -4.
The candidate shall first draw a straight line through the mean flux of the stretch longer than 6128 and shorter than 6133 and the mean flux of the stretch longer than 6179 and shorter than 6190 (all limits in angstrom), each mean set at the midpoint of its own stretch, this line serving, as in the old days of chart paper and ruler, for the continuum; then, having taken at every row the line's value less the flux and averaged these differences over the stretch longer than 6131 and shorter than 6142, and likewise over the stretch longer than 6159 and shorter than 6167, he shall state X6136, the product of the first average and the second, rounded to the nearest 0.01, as -0.53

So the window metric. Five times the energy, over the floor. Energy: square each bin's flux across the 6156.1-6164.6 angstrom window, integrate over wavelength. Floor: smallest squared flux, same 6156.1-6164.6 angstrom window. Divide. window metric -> 46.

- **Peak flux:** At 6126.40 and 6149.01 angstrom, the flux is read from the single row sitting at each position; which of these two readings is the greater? 7.7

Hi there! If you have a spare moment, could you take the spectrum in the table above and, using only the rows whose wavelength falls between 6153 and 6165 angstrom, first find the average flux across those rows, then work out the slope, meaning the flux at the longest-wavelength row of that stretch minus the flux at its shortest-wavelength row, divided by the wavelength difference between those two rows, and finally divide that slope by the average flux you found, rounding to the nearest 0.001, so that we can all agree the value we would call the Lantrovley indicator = -0.008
